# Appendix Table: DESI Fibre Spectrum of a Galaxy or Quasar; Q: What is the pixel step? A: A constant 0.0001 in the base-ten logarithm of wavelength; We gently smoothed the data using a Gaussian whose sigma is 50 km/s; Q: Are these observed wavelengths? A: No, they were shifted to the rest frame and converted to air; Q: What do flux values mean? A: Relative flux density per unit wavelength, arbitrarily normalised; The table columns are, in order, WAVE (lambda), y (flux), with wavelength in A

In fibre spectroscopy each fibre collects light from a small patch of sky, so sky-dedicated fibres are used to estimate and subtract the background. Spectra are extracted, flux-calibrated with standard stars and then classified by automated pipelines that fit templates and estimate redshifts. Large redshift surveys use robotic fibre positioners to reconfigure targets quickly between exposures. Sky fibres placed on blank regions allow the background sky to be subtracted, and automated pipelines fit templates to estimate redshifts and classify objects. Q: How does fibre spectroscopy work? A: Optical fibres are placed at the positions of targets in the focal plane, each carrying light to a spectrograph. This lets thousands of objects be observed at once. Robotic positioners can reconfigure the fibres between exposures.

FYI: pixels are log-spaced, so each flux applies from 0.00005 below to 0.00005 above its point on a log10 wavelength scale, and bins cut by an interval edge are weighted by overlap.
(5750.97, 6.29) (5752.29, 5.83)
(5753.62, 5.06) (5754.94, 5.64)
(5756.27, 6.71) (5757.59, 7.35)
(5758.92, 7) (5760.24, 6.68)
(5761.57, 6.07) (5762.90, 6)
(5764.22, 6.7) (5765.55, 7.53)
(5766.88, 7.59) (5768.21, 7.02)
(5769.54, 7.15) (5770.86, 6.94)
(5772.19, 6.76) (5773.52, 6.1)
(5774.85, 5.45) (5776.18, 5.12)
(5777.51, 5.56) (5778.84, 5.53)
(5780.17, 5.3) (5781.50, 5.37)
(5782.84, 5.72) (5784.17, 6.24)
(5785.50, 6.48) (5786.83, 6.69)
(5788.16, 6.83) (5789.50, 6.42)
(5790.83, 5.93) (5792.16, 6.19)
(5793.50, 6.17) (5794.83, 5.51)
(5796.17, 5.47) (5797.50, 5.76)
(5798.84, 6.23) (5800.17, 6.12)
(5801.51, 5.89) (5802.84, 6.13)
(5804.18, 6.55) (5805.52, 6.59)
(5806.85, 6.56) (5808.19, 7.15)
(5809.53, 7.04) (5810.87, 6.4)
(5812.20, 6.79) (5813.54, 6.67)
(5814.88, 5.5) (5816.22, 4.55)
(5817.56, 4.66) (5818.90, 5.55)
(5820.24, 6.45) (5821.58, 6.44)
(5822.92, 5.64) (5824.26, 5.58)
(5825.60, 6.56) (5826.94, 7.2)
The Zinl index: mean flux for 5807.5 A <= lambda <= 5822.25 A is 6.11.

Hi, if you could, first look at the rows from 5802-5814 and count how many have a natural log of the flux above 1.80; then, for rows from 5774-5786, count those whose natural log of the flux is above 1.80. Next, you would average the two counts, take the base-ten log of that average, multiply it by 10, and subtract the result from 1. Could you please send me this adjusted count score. -6.4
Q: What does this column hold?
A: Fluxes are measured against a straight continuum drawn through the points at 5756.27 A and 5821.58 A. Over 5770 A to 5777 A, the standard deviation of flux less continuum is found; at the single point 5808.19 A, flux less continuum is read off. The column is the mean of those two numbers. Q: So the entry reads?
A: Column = 0.7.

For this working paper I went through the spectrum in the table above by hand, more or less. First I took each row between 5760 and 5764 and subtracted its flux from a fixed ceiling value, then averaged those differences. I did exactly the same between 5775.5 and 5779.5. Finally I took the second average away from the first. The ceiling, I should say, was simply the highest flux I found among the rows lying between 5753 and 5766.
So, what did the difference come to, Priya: -0.85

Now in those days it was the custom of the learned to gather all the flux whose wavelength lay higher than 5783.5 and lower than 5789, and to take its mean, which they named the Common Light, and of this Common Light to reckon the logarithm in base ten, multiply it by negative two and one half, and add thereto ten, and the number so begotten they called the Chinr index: 7.96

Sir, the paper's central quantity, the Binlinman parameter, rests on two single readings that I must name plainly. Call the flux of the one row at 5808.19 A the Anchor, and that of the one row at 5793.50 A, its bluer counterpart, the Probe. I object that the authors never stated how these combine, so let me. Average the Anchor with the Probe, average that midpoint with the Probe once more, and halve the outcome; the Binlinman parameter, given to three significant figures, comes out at 3.21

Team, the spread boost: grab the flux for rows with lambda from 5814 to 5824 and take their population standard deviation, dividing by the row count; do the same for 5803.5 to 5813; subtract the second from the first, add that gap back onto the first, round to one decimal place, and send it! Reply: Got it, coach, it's 1.1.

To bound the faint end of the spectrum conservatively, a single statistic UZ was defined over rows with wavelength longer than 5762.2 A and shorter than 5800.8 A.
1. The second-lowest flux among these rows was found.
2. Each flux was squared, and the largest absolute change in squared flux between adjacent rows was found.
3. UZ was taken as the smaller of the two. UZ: 5.3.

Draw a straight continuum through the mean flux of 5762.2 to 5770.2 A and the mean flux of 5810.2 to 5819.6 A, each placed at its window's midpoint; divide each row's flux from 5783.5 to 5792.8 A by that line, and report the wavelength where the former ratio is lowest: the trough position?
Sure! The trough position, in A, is 5790.83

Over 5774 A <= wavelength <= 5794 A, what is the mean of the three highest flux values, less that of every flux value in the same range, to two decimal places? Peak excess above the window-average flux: 0.73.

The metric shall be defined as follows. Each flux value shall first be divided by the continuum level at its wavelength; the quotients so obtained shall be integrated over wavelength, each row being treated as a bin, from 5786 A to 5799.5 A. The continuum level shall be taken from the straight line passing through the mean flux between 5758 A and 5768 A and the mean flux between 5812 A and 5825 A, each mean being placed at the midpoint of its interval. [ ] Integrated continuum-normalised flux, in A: 13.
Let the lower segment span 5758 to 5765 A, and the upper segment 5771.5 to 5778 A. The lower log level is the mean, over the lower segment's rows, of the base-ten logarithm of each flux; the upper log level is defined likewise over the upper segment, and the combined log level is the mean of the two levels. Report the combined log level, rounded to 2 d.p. 0.79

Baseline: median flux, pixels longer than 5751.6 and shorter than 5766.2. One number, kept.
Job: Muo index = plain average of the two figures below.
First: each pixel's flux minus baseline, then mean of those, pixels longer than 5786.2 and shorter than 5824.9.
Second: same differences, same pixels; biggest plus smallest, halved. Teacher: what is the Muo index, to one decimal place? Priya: -0.7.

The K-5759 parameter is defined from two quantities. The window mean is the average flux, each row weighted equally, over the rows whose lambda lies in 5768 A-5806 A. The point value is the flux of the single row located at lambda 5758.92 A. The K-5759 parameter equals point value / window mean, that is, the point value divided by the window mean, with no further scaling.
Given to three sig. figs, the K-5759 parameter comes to 1.15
